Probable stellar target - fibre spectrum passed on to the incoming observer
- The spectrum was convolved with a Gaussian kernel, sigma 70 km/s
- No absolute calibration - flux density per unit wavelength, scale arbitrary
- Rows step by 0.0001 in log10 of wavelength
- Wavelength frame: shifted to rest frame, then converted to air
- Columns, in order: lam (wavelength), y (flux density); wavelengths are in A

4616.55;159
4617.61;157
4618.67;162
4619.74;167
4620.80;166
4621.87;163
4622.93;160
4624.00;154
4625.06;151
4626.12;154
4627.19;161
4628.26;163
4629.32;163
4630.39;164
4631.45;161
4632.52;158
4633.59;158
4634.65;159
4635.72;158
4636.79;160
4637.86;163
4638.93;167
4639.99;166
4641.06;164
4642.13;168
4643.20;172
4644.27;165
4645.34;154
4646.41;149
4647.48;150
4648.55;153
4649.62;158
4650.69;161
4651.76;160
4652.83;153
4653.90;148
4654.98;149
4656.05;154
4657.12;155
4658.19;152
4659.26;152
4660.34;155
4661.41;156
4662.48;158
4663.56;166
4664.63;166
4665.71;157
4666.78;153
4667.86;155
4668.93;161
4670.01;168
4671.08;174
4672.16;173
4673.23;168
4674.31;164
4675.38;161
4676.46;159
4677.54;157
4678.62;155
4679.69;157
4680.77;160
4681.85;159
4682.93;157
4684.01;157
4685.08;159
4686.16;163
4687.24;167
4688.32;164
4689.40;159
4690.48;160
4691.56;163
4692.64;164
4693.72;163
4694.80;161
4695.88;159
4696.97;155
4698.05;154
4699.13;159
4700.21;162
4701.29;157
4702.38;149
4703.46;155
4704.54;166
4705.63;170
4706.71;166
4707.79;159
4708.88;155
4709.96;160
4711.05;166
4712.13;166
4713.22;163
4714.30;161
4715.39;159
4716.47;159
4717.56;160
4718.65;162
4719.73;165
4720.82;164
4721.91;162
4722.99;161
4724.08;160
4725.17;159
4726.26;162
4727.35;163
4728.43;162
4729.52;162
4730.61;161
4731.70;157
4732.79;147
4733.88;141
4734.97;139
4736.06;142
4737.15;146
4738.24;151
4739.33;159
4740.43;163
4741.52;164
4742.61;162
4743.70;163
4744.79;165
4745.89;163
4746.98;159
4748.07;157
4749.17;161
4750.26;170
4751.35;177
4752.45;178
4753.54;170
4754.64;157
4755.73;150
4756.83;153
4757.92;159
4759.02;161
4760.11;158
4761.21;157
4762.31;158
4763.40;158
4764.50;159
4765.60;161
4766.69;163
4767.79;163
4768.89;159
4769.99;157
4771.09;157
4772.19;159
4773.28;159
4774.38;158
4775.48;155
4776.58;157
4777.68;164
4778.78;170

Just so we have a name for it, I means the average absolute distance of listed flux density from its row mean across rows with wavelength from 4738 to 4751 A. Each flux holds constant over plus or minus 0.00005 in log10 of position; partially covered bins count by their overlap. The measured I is 3.3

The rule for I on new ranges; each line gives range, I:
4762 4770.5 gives 1.9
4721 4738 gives 8.0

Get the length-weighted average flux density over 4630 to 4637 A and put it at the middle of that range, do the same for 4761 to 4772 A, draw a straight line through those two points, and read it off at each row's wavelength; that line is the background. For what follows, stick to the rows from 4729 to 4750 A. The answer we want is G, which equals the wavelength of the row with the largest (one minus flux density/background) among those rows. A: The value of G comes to 4734.97 A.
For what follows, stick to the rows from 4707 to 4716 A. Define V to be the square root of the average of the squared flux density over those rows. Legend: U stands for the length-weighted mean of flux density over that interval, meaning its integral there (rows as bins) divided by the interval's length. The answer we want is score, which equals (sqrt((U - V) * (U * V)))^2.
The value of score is 3957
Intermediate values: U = 161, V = 161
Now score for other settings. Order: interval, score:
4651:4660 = 4014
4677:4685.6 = 1520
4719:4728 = 3825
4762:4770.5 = 2224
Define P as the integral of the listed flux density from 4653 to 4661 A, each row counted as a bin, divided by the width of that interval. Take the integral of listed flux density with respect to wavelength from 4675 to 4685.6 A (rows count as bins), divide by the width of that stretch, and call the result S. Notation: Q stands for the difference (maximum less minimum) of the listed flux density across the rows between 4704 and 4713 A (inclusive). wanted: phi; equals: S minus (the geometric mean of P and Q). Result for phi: 110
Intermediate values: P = 152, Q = 15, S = 158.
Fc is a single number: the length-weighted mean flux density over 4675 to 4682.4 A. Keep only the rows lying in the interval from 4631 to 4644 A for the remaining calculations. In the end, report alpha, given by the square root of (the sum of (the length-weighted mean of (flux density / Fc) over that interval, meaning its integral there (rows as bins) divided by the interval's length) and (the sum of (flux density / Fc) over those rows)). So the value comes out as 3.660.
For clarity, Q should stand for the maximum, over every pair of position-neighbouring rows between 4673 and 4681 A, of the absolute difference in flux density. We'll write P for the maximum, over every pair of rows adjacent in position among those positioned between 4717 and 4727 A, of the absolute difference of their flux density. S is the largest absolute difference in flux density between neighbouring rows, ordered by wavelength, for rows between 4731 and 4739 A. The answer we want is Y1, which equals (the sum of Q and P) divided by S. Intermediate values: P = 3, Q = 4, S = 10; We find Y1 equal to 0.7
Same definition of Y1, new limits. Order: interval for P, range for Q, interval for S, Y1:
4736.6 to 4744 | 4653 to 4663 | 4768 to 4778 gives 1.9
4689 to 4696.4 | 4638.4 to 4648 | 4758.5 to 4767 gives 4.7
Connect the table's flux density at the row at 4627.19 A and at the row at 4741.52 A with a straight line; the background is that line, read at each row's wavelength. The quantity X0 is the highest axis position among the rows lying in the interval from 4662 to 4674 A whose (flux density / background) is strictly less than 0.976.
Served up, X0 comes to 4667.86 A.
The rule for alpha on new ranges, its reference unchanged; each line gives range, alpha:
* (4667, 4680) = 3.658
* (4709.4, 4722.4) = 3.653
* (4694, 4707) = 3.621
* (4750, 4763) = 3.654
